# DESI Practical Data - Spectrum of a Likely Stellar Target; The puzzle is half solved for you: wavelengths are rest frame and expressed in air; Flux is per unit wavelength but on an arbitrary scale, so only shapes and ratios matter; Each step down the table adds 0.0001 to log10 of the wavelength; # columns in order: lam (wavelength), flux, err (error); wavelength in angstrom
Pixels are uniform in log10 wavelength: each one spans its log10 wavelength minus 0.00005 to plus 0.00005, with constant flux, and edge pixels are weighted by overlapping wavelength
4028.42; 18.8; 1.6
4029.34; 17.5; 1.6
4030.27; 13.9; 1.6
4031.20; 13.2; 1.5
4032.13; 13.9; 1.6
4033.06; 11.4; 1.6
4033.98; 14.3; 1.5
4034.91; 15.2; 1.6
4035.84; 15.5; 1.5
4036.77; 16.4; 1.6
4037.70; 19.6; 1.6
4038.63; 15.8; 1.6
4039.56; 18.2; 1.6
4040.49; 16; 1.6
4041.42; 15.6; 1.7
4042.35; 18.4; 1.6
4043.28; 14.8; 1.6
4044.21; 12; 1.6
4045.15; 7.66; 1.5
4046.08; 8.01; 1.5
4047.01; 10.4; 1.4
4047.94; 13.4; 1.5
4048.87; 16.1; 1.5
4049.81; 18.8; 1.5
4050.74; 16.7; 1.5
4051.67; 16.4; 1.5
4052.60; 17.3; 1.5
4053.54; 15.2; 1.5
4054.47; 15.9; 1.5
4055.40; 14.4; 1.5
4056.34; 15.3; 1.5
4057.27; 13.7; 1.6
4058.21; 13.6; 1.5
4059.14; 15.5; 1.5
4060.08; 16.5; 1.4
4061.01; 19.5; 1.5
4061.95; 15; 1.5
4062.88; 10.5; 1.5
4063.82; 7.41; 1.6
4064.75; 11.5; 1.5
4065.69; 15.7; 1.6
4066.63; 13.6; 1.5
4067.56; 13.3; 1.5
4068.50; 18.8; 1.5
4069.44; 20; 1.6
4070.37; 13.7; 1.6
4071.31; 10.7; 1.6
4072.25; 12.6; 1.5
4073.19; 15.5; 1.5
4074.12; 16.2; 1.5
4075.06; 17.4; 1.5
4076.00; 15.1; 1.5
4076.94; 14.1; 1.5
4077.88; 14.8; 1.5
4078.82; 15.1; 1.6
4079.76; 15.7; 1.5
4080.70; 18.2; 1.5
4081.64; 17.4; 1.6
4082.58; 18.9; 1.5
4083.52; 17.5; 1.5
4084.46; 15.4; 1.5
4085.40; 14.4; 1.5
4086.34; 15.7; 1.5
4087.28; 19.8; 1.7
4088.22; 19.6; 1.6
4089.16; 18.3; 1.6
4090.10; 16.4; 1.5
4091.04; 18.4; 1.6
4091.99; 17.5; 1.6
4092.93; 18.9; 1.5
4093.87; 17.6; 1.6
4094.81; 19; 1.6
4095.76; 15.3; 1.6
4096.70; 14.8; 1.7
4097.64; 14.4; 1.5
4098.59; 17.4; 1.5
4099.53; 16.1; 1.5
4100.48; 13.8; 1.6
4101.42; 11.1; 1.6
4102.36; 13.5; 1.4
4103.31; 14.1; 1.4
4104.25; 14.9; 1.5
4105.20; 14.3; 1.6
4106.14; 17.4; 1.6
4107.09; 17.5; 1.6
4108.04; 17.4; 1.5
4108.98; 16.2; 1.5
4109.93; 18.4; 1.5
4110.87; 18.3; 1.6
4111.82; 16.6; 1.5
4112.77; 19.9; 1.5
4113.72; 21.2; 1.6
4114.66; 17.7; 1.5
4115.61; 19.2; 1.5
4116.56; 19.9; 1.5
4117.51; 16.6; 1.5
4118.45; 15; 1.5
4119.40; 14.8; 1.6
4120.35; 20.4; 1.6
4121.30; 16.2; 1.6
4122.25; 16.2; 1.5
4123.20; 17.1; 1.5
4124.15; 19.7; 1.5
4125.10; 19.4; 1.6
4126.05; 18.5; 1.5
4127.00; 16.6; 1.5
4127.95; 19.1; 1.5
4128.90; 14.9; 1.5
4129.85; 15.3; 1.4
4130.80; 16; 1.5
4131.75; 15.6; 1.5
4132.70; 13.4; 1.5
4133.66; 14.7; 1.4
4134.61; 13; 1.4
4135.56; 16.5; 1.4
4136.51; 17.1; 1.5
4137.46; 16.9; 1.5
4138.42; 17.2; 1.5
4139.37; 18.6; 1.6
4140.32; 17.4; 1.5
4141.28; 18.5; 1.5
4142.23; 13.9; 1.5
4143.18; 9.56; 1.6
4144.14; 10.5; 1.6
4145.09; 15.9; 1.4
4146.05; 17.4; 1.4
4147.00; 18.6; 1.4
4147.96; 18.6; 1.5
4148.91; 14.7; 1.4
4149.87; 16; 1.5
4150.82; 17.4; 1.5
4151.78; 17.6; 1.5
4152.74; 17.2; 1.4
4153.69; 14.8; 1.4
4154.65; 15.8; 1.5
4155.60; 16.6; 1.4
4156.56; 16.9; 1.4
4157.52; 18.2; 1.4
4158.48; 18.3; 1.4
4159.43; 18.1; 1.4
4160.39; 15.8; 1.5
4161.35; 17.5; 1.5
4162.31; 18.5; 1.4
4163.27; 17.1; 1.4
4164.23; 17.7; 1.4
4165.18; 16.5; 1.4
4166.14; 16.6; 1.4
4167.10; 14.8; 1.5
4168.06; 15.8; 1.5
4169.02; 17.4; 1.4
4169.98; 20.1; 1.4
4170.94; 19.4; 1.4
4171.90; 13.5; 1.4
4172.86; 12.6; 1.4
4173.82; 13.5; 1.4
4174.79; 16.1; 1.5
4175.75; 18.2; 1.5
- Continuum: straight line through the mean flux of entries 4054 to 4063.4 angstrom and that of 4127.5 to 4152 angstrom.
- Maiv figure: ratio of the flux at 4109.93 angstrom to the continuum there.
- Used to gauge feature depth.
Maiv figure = 1.18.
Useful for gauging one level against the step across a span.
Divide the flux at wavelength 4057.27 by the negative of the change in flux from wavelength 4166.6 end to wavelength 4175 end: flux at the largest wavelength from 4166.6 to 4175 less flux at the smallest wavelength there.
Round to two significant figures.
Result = -11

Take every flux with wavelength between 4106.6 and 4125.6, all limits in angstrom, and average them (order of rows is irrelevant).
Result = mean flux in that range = 17.9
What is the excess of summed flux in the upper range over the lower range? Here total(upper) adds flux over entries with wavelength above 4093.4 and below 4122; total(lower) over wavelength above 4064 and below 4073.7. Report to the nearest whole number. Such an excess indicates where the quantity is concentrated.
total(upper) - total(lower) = 354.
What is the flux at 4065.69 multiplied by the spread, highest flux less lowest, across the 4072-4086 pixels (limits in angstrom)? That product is 99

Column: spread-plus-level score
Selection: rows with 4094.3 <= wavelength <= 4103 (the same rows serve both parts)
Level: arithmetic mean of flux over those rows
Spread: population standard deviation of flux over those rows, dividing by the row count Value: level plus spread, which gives 17.2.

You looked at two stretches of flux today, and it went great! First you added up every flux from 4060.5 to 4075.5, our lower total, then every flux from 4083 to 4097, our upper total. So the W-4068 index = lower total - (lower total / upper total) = 231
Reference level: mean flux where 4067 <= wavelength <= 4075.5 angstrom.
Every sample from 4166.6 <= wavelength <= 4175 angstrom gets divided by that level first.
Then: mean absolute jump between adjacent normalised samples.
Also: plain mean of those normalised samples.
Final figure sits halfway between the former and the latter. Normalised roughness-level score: 0.584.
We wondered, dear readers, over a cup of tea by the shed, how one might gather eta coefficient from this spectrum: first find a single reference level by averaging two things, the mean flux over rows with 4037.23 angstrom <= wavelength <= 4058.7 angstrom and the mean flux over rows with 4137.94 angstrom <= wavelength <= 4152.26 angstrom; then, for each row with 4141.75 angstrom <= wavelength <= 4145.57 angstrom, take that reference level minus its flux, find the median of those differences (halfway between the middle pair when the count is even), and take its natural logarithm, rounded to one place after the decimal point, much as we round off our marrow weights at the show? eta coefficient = 1.2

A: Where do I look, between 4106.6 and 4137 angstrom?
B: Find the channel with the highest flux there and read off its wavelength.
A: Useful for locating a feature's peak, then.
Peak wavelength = 4113.72 angstrom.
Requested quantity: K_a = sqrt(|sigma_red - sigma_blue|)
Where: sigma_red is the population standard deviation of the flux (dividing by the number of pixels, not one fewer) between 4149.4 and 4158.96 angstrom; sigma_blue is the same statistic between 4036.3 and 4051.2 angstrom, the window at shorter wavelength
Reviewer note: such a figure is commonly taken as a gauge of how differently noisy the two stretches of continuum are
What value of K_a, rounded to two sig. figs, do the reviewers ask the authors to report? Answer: 1.6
